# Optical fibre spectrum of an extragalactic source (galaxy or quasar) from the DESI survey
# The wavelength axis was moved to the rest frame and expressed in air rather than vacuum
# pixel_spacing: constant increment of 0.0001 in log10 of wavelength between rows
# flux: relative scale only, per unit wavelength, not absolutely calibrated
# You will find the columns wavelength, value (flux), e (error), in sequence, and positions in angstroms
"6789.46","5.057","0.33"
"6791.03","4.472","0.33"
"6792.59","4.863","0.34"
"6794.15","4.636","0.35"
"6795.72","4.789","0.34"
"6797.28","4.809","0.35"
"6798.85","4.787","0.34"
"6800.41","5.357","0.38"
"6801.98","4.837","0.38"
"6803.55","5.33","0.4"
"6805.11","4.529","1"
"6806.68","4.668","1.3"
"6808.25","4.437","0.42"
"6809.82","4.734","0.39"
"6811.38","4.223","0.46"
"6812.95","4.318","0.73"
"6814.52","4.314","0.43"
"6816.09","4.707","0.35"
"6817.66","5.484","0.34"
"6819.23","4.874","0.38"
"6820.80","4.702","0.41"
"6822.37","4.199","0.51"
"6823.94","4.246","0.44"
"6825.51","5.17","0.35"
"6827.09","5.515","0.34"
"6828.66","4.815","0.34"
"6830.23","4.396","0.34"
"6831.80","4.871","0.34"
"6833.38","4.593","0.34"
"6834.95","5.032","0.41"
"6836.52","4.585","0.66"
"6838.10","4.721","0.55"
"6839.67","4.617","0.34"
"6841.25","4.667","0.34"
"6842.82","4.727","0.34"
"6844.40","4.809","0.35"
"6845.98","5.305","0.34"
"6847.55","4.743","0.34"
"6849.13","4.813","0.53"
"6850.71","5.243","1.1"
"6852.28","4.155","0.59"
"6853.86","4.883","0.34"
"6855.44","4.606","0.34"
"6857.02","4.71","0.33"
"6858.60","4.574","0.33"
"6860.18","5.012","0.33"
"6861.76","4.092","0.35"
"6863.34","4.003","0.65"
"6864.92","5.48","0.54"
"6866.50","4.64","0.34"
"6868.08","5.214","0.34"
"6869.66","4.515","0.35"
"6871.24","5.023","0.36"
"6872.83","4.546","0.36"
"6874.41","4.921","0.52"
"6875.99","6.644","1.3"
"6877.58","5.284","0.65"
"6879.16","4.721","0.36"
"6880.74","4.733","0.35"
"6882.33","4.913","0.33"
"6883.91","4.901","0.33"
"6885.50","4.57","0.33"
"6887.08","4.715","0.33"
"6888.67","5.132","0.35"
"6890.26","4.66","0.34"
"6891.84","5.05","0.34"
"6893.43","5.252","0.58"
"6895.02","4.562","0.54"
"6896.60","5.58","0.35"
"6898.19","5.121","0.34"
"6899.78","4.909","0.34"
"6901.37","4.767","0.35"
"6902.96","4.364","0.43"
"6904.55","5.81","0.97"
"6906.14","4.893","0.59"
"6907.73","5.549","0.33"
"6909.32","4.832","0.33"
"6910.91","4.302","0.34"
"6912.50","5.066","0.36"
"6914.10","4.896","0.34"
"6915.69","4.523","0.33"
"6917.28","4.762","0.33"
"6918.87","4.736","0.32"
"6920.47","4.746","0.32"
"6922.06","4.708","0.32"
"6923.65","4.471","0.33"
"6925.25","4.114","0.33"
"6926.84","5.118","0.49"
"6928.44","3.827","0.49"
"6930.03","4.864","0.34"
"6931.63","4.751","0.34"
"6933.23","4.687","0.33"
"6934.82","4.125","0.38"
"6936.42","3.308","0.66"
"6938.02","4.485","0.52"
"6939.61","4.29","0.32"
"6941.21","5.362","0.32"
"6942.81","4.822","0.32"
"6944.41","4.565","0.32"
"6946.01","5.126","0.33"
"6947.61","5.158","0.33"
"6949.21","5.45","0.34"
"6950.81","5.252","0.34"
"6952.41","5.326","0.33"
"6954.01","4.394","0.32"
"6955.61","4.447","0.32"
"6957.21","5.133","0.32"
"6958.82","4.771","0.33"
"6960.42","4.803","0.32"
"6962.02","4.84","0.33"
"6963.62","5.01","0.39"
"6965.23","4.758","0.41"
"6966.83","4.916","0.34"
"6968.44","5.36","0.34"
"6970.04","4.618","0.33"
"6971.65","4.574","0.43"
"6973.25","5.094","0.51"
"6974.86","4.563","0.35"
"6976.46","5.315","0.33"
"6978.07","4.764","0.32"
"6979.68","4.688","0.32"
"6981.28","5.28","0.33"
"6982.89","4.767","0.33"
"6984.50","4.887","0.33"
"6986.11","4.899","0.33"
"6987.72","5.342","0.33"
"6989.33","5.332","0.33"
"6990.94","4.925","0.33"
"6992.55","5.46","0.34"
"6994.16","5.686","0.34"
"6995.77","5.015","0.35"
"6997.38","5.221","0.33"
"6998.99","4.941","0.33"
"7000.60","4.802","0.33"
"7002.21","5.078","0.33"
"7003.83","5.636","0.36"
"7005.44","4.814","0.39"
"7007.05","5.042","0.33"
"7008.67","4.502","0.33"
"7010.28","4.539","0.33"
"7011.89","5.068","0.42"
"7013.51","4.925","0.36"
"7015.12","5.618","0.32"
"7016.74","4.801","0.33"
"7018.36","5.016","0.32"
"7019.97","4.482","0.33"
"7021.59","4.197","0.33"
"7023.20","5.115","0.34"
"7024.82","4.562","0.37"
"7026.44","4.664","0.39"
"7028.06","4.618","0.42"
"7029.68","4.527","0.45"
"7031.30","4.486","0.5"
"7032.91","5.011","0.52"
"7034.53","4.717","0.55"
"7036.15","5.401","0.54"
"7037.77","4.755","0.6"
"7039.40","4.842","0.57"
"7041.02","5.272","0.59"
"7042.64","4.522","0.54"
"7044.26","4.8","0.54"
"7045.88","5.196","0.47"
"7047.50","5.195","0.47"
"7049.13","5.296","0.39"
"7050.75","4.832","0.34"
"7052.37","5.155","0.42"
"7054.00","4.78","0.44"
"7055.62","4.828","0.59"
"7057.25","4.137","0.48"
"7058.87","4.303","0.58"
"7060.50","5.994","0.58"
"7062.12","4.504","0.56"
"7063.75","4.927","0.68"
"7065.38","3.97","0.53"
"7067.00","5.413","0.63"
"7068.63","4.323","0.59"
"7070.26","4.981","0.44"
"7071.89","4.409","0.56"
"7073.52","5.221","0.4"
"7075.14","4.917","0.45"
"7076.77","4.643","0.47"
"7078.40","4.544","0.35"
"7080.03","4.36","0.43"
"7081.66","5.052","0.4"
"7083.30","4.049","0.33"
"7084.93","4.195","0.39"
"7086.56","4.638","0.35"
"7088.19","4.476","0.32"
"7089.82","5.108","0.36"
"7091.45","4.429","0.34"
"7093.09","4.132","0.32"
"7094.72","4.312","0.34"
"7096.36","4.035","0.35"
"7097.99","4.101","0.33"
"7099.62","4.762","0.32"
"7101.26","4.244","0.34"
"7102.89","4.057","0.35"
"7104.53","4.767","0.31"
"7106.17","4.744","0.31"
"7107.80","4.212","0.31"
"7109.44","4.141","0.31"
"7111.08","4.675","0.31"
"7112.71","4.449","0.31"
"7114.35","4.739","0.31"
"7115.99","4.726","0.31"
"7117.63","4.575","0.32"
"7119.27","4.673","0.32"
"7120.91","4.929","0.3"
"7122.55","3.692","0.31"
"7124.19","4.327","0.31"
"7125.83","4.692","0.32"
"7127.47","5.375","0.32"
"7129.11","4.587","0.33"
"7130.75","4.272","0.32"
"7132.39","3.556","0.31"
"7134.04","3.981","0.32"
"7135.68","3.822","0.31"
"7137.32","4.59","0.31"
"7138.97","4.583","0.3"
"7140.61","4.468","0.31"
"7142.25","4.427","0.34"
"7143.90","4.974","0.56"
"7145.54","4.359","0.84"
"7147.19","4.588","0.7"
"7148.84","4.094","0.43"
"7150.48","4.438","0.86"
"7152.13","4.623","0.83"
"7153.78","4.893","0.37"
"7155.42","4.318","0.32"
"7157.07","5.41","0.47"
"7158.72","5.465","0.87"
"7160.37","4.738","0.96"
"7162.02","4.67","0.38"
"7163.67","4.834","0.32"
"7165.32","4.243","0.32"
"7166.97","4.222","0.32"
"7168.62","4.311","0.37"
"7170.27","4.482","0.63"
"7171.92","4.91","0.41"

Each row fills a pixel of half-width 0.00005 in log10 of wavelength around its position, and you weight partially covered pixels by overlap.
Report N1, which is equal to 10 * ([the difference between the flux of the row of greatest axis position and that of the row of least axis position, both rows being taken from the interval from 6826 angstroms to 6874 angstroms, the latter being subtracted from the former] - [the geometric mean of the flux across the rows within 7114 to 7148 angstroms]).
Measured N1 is -54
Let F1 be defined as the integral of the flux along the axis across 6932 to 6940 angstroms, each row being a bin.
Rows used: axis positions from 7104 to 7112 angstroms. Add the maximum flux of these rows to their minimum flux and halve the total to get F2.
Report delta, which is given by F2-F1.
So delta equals -29.2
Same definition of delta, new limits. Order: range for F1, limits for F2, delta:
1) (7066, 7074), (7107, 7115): -34.2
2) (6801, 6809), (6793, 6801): -33.2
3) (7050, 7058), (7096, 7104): -33.6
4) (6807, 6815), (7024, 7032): -30.8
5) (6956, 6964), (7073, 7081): -34.3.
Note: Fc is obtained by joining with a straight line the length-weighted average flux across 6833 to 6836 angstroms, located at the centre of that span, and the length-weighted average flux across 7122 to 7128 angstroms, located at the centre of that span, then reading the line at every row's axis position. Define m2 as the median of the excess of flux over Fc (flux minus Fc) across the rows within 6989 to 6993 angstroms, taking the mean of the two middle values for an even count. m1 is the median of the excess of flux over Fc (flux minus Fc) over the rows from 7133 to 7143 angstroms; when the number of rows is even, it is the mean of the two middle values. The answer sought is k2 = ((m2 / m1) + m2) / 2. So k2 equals -5.9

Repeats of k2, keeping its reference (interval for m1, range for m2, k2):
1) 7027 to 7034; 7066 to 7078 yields -3.2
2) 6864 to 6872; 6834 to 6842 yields -0.4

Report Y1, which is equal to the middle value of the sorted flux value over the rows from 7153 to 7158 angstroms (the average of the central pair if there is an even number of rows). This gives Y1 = 4.9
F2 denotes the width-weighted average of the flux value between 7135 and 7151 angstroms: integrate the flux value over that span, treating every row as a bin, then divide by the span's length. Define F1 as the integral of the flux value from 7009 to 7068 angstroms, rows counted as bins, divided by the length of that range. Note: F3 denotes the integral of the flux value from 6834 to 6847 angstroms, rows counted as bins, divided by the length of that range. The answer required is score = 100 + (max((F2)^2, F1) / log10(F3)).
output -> 129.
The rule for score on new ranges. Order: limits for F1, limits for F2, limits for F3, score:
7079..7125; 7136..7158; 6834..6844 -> 131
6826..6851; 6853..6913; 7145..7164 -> 136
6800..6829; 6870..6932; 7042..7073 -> 135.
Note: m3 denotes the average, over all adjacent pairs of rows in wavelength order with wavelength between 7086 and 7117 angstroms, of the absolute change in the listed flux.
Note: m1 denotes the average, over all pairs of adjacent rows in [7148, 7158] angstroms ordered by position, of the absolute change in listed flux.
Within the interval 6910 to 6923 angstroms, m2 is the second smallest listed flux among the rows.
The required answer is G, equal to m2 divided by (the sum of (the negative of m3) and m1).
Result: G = 29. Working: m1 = 0.493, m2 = 4.523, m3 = 0.34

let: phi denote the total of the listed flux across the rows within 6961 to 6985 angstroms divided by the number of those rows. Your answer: 4.90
